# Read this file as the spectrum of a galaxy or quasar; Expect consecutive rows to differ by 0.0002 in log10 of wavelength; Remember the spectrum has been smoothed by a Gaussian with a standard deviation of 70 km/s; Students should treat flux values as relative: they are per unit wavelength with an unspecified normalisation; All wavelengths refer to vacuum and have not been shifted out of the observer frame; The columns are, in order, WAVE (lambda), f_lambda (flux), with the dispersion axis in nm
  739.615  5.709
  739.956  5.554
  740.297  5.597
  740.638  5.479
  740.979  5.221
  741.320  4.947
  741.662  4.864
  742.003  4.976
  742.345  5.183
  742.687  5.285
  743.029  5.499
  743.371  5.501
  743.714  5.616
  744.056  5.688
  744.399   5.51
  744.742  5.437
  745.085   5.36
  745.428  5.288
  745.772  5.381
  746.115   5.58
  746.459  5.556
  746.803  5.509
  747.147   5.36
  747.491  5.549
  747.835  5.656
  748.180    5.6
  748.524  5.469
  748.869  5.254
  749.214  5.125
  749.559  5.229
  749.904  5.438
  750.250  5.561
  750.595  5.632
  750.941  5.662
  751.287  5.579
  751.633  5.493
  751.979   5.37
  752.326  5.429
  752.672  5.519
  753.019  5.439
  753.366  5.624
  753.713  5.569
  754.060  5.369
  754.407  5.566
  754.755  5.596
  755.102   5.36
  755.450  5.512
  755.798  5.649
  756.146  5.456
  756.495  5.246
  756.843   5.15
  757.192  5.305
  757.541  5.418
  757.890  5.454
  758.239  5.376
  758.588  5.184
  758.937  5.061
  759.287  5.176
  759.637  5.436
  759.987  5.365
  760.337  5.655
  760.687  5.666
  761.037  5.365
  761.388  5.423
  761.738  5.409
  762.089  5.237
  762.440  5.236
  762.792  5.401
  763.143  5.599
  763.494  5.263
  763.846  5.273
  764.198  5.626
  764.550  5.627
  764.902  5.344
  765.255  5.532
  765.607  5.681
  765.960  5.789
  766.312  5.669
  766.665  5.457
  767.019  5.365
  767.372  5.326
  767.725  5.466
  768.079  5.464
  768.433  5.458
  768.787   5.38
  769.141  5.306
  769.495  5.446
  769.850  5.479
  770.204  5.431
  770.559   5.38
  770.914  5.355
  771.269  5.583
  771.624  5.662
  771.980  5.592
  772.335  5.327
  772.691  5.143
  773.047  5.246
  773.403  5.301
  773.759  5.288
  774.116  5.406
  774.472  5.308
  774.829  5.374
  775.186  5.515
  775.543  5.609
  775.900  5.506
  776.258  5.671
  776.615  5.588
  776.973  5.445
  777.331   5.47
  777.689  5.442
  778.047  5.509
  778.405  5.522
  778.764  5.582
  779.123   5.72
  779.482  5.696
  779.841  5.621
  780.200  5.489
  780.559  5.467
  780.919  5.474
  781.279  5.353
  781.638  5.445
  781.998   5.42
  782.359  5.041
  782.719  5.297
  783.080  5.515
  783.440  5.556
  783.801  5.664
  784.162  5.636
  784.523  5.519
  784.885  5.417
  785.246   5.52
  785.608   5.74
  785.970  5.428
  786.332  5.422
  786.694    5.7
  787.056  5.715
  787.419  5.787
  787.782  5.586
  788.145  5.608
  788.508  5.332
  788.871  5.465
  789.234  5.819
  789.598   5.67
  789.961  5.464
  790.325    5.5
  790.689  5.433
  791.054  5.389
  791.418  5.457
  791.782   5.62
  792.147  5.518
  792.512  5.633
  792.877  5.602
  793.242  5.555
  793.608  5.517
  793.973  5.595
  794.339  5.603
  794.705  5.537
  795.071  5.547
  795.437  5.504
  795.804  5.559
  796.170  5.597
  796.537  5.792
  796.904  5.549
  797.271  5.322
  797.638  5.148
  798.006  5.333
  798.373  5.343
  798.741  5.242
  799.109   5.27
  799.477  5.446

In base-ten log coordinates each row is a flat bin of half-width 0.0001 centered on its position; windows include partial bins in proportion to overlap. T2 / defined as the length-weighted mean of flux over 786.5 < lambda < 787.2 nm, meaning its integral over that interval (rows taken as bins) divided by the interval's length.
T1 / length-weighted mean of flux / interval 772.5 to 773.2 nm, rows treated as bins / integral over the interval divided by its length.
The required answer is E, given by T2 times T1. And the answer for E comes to 29.6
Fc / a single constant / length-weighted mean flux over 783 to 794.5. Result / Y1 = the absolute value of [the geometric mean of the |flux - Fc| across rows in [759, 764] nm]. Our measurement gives 0.173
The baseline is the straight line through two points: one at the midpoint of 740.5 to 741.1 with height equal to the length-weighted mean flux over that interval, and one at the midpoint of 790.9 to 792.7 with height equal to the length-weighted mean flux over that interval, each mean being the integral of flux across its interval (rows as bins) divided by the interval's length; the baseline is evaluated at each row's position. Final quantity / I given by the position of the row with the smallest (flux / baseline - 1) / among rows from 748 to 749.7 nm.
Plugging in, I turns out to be 749.214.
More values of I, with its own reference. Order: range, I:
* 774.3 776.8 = 774.472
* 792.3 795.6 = 795.437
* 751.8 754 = 751.979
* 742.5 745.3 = 742.687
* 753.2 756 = 755.102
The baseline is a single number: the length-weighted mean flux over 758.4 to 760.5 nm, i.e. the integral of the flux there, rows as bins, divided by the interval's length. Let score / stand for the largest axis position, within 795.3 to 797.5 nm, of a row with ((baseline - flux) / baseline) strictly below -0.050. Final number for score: 796.537 nm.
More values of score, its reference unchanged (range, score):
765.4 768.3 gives 766.312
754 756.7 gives 755.798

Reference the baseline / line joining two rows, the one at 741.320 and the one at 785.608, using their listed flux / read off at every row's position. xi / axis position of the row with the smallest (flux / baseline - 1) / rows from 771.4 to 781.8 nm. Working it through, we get 772.691 nm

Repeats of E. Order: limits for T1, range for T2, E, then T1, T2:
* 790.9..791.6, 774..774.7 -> 29.1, 5.43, 5.4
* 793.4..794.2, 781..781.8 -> 30.1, 5.56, 5.4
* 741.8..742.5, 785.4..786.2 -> 28.2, 5.07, 5.6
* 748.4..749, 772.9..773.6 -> 28.3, 5.36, 5.3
